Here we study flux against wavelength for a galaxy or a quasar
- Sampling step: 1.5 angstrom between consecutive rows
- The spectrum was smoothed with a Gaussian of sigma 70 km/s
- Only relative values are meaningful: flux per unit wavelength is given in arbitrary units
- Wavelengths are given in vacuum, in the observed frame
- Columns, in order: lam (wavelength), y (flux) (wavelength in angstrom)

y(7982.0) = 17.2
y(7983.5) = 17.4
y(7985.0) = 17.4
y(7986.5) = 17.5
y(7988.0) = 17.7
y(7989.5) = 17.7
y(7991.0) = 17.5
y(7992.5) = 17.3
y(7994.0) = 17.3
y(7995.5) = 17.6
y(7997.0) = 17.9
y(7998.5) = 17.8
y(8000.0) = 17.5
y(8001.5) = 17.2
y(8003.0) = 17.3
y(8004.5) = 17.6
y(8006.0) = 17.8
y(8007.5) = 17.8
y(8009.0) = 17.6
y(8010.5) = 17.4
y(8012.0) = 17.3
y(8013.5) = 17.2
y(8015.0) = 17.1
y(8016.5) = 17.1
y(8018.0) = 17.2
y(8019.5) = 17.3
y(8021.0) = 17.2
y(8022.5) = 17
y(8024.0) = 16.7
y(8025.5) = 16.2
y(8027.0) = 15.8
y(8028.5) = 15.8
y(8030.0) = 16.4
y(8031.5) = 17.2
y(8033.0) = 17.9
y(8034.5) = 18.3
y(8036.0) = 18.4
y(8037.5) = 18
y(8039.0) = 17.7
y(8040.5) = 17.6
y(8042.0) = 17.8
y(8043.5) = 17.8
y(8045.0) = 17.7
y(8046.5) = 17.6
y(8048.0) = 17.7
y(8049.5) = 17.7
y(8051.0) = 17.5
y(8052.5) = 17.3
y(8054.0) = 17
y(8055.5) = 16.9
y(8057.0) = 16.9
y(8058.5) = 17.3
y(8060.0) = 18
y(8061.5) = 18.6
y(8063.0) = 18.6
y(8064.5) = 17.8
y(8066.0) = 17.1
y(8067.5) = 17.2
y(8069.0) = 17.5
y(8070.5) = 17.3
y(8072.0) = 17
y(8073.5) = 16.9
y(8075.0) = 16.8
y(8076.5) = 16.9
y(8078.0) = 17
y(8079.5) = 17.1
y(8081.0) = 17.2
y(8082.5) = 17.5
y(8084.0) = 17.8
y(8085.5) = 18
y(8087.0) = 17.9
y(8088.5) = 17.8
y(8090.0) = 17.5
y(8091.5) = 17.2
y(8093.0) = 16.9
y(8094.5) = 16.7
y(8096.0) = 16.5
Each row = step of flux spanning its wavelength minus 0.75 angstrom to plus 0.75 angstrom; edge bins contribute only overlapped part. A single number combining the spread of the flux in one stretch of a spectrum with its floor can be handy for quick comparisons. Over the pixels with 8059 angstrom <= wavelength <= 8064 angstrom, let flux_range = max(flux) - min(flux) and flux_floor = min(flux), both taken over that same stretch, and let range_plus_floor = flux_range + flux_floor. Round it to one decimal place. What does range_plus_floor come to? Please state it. 18.6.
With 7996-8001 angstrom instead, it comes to 17.9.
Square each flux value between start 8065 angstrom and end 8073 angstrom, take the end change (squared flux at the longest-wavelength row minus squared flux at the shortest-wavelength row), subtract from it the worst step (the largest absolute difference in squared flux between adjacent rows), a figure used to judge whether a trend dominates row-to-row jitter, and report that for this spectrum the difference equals -14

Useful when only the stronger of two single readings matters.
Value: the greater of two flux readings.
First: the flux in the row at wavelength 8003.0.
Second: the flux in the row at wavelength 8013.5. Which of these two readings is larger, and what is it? 17.3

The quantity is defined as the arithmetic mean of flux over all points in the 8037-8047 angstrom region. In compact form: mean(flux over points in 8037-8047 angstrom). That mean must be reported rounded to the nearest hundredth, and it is 17.74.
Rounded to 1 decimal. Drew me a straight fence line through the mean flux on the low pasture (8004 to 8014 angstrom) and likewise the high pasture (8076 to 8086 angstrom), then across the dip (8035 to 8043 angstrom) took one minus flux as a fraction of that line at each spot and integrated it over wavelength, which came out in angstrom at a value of -0.2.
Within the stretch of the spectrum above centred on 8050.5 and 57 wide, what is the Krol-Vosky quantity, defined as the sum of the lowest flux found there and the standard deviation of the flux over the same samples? 16.5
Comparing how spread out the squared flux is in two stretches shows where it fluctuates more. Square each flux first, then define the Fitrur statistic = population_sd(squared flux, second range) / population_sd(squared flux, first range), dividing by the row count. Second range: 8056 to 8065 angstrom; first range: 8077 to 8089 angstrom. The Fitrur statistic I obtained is 1.7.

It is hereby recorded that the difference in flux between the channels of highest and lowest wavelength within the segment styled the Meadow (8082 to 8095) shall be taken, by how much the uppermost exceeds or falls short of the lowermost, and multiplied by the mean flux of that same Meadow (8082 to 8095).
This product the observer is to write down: -14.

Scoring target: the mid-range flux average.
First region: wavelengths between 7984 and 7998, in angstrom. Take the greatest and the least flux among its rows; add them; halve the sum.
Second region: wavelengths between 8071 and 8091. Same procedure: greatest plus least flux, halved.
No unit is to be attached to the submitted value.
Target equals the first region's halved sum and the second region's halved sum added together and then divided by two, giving 17.5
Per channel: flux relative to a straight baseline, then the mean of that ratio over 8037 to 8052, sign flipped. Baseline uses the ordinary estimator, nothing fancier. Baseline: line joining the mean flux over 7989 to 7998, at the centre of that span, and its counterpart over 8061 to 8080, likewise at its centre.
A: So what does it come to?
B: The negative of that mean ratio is -1.02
